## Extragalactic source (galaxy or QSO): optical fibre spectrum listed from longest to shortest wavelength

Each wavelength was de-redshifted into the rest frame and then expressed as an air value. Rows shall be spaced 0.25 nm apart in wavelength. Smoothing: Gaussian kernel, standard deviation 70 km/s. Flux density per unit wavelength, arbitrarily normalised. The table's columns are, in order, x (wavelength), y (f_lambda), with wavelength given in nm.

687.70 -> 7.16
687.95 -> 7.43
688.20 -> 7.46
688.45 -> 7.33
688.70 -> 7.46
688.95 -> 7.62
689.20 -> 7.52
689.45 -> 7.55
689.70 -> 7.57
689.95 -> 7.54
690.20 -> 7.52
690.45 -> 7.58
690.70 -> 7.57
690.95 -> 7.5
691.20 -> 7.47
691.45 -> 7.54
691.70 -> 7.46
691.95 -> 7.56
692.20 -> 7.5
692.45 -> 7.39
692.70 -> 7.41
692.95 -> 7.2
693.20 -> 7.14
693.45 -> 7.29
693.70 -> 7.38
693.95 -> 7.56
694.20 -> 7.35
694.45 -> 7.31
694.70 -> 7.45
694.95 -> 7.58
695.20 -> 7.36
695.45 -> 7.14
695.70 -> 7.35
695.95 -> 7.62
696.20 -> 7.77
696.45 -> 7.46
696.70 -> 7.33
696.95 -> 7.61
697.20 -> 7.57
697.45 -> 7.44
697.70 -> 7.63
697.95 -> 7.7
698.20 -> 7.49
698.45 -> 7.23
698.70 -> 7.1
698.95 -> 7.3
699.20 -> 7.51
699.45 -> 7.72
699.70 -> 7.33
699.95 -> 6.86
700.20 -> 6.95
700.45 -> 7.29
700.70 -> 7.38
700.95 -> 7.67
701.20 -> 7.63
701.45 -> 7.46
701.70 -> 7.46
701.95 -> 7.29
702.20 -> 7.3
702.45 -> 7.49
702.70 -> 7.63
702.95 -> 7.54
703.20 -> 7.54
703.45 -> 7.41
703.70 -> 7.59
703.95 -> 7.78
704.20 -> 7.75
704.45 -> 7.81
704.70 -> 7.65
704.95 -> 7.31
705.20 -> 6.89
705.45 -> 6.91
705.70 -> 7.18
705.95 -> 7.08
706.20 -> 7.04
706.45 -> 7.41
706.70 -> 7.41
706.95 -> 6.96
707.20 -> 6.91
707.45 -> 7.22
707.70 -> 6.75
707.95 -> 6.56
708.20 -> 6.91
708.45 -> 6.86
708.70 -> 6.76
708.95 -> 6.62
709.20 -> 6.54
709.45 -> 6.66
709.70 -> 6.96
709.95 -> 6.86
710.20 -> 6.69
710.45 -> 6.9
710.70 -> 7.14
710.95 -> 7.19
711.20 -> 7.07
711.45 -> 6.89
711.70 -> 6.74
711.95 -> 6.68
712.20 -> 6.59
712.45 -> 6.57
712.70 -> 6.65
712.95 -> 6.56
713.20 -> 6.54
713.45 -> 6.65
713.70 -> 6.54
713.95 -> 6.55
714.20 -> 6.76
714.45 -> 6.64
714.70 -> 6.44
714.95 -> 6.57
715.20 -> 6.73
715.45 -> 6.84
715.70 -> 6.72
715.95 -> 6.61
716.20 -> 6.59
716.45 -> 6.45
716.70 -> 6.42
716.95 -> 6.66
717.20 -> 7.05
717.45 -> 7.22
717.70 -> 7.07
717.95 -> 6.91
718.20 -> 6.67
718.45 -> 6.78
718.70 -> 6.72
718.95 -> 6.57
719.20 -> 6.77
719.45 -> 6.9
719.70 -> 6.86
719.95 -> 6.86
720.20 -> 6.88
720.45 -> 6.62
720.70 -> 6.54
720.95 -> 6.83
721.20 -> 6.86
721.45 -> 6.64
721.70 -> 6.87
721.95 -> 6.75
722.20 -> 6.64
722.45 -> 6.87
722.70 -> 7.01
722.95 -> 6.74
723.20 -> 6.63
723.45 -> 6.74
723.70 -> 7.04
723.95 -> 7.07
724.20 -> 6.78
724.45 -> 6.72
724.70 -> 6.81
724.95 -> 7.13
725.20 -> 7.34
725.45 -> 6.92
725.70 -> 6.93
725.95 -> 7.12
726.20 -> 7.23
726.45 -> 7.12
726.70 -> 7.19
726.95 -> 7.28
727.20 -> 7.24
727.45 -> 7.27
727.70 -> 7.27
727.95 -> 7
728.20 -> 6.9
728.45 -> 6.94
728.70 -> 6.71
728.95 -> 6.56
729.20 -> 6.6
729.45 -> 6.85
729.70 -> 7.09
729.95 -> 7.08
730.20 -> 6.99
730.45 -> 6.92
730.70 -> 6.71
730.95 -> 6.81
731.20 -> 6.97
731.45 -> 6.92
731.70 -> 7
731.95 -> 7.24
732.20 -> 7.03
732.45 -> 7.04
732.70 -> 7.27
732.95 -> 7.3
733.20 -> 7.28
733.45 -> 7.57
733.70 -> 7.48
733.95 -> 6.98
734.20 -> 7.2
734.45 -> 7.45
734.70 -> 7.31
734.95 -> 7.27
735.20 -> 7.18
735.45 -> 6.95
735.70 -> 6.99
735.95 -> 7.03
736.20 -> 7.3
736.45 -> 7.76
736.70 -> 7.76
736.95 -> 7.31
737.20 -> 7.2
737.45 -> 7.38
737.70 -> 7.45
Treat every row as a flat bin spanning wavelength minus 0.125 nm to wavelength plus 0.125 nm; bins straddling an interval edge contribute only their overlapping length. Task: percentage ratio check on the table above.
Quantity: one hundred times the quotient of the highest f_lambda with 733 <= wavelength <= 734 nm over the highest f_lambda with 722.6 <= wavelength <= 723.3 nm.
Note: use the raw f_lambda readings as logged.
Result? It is 108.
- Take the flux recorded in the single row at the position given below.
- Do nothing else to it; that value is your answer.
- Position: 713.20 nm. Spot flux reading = 6.54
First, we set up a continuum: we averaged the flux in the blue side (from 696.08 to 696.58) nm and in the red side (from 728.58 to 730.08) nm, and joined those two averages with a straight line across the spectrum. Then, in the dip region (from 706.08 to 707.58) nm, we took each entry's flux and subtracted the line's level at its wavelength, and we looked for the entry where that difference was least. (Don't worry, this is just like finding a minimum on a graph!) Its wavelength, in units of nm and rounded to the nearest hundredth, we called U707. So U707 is 707.20 nm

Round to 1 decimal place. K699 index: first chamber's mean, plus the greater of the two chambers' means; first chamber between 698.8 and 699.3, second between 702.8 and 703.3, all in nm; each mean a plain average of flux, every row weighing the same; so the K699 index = 14.9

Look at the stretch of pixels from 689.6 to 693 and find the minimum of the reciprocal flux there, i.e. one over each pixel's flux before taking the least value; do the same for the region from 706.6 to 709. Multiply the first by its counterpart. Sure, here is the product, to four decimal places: 0.0178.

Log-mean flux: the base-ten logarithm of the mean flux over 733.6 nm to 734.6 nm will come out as 0.862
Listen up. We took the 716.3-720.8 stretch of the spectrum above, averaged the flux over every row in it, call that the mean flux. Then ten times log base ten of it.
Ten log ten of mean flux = 8.31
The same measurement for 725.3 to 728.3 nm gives 8.53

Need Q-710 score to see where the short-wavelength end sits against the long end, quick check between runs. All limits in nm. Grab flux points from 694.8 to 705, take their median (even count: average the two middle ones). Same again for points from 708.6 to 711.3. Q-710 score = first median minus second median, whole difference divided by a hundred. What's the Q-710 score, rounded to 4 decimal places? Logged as 0.0063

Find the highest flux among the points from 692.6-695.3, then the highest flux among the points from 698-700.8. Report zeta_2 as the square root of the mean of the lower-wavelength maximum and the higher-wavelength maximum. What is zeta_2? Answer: 2.77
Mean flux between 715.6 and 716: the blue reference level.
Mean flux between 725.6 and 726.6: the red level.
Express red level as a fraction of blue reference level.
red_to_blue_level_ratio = 1.07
